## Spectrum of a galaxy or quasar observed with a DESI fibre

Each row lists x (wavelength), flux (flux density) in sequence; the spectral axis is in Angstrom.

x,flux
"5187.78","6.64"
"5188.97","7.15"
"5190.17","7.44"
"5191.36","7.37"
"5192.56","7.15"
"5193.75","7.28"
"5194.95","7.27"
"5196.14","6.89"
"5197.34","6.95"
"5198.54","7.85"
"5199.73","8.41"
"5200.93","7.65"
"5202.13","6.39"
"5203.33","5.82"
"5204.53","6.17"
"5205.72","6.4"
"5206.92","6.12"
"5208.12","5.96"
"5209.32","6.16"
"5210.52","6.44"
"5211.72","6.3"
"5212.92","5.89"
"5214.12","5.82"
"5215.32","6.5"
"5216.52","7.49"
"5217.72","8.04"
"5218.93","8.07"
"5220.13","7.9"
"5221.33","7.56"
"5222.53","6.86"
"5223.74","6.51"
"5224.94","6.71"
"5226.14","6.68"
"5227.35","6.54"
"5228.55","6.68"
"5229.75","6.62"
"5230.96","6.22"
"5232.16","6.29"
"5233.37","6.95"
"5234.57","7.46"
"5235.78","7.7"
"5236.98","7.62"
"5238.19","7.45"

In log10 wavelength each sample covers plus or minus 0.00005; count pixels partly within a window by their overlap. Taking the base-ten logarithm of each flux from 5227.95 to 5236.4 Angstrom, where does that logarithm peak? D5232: 5235.78 Angstrom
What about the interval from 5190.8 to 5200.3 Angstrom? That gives 5199.73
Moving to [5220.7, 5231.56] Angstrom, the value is 5221.33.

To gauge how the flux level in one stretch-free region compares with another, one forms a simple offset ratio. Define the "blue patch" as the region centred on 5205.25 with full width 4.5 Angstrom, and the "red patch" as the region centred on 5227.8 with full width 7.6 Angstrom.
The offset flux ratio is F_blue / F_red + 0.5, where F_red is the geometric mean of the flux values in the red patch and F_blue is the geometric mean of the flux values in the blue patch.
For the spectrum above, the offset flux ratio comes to 1.43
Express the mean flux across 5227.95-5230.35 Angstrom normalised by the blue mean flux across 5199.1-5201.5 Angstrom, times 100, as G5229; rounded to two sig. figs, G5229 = 83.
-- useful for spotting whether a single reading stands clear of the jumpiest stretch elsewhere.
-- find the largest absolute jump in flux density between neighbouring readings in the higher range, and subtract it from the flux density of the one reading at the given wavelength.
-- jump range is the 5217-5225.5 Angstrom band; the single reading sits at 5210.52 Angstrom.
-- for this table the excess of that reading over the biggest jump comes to 5.74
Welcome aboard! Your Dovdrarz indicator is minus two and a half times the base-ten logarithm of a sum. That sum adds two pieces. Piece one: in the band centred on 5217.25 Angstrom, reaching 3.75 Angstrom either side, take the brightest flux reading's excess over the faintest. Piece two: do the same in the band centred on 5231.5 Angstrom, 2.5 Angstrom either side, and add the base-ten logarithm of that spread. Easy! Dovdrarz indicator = -0.8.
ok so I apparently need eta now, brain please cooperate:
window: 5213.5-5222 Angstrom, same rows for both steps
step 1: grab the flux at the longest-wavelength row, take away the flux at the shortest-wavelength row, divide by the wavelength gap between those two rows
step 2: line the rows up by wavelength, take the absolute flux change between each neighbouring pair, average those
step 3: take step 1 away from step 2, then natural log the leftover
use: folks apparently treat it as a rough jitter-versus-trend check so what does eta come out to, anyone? -1.5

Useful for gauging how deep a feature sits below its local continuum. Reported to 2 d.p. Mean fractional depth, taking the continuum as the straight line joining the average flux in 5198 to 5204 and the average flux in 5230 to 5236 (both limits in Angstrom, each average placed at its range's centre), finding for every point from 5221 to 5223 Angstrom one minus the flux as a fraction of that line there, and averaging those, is -0.03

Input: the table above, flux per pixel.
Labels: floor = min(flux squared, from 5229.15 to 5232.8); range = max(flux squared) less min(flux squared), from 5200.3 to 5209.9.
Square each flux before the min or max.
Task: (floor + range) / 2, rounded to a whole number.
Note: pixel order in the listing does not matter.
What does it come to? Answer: 32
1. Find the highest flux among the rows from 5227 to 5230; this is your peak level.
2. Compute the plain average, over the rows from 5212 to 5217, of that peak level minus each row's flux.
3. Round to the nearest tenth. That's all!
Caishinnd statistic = 0.3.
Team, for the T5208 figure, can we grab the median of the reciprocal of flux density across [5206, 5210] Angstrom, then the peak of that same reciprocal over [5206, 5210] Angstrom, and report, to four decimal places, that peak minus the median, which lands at 0.0044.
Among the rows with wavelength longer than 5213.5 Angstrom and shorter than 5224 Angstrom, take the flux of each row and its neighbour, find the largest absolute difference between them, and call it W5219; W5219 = 1.0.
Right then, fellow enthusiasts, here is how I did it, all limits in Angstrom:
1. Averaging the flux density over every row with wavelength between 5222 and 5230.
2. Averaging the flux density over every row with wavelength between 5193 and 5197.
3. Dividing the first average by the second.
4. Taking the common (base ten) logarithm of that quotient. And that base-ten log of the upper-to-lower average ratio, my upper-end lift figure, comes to -0.031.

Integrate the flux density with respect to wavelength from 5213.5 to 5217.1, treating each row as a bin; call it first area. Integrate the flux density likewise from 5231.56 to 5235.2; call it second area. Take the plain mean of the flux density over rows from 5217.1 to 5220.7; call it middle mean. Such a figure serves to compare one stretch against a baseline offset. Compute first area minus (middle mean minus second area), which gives 41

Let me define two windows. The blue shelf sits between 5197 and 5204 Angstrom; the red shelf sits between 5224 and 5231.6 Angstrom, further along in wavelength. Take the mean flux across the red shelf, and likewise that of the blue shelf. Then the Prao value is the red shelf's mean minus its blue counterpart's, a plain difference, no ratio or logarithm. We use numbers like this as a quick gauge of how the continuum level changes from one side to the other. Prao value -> -0.6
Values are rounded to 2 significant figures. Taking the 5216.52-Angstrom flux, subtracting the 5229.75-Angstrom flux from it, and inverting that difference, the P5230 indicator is 1.1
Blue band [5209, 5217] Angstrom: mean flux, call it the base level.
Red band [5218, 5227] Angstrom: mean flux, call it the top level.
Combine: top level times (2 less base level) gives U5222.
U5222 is -31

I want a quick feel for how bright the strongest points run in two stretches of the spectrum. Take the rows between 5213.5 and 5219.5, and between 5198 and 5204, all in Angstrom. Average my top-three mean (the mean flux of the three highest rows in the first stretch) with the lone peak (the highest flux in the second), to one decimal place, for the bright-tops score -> 8.1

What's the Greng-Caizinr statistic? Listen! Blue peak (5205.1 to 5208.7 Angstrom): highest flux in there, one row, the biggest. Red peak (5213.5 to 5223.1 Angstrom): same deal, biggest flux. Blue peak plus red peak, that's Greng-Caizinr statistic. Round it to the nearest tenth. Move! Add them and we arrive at 14.5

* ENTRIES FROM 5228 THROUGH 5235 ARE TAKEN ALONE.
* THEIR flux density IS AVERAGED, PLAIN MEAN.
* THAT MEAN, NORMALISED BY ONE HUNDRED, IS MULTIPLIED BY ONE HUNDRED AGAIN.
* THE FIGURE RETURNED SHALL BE 6.7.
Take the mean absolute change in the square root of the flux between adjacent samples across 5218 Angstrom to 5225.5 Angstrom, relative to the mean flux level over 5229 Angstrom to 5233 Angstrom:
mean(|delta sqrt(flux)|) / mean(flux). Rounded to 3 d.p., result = 0.010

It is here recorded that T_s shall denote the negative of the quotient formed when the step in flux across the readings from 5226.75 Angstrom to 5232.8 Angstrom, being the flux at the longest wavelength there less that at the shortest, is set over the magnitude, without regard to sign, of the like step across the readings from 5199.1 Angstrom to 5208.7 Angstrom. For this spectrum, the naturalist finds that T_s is 0.1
